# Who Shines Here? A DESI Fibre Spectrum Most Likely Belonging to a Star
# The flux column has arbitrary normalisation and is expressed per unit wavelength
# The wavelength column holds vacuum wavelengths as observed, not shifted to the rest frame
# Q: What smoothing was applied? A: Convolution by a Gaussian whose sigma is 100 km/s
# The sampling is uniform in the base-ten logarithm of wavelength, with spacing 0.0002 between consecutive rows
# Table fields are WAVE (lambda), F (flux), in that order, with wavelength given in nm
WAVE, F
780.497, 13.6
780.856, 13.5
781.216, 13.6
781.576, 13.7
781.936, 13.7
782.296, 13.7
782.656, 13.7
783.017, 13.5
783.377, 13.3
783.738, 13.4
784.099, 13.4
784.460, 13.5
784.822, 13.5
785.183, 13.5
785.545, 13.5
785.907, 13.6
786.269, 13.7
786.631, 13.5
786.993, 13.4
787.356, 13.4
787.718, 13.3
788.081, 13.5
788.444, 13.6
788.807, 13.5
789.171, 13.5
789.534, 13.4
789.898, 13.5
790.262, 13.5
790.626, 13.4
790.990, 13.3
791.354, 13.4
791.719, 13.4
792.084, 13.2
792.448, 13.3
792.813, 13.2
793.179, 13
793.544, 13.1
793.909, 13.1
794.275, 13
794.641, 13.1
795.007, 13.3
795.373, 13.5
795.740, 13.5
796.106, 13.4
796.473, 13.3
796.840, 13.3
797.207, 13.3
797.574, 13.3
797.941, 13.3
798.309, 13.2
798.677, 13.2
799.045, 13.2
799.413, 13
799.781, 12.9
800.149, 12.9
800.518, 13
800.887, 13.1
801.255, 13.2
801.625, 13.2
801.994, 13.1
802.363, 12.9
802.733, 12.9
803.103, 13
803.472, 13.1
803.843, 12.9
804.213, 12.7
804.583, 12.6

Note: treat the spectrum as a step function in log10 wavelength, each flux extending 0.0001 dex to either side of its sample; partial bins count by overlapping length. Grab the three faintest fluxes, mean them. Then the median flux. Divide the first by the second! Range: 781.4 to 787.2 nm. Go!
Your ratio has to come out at 0.99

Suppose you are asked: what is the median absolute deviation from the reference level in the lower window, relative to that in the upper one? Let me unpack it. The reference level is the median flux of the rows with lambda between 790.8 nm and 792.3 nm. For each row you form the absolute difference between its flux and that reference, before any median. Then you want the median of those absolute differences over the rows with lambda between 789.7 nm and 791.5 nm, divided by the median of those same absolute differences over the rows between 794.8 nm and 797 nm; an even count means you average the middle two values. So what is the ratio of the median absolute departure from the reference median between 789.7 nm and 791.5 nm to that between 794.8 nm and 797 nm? 1.0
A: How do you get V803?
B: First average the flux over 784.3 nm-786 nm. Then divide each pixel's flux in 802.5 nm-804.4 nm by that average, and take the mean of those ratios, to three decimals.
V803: 0.956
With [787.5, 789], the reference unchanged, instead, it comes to 0.997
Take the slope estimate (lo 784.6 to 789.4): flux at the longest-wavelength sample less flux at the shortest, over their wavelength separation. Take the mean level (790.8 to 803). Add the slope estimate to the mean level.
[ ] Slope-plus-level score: 13.2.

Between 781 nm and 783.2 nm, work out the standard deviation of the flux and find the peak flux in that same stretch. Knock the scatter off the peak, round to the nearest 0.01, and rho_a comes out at 13.62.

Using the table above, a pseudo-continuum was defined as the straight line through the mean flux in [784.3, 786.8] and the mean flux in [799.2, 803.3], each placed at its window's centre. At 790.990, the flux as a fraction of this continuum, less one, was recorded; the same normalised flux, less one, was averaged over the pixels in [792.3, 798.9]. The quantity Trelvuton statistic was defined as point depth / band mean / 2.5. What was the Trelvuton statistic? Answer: -0.7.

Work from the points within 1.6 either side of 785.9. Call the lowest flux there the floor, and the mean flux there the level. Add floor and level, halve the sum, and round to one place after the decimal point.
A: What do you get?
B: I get 13.5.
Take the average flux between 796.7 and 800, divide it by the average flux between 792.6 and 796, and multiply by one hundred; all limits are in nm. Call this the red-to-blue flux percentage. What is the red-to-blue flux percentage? 99.9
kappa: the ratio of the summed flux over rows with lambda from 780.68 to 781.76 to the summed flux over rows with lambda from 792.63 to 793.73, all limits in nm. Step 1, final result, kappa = 1.04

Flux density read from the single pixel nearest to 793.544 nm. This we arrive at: 13.1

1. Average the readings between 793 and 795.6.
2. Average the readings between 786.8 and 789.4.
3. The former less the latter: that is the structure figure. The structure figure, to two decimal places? -0.30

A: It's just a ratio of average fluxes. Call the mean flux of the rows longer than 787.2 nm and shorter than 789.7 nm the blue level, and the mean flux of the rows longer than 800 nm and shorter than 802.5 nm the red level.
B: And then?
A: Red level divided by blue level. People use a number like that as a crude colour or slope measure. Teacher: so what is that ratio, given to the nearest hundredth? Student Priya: 0.97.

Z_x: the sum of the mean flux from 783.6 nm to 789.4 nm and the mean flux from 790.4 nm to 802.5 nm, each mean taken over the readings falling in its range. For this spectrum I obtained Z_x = 26.7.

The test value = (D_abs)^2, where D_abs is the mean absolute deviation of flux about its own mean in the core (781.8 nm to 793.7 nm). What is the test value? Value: 0.0159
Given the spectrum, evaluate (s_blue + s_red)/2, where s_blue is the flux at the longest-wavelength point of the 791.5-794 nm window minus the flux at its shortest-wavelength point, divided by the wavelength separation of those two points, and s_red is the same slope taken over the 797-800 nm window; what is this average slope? -0.15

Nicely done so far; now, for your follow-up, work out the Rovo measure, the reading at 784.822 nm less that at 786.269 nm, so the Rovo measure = -0.20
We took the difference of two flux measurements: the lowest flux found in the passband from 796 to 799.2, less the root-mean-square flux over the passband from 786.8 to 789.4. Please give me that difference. -0.26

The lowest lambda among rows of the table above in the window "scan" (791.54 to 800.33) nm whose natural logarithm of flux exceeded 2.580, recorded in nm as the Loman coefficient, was 791.719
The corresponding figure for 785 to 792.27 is 785.183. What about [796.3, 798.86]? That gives 796.473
